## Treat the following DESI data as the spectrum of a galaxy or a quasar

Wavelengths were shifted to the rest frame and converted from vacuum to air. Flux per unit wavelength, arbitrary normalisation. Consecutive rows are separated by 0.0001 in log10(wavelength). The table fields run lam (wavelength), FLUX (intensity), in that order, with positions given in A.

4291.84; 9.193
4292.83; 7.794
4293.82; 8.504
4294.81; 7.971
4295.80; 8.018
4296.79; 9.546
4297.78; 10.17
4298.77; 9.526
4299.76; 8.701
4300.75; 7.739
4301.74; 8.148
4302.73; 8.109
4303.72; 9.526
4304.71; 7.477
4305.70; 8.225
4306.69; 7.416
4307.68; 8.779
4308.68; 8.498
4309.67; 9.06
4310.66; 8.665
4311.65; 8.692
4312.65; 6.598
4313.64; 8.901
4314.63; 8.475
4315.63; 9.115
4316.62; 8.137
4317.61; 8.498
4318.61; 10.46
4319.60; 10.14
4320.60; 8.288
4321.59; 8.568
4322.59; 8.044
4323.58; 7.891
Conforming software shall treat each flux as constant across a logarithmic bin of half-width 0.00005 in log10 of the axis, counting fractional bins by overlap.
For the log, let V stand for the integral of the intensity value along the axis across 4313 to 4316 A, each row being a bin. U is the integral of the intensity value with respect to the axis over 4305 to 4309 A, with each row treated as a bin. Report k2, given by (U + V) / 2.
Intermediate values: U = 32.7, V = 26.1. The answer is 29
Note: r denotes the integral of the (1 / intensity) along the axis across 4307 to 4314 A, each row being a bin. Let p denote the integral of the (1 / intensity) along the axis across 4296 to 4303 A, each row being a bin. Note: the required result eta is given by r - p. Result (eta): 0.04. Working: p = 0.799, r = 0.840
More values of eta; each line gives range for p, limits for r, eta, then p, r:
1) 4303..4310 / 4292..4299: -0.04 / 0.840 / 0.804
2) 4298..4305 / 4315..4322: -0.04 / 0.826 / 0.782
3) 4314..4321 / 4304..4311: 0.06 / 0.782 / 0.845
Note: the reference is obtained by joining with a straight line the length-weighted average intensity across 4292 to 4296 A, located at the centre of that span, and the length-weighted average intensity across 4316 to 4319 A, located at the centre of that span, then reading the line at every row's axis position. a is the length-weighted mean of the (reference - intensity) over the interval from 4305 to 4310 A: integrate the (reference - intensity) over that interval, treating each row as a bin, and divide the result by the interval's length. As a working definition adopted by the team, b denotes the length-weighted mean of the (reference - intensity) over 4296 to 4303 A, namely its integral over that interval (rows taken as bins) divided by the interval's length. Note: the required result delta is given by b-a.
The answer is -0.8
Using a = 0.3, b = -0.5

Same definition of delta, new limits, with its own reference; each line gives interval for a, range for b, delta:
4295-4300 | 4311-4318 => 1.4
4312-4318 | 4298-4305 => -0.7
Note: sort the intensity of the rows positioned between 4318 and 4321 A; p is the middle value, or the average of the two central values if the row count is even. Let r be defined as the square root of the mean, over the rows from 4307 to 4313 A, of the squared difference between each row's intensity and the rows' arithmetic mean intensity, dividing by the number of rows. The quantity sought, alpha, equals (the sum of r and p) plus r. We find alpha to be 11.8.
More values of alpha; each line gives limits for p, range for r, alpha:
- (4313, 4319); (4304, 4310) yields 9.9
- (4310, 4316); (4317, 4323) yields 10.6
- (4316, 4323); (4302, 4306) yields 10.0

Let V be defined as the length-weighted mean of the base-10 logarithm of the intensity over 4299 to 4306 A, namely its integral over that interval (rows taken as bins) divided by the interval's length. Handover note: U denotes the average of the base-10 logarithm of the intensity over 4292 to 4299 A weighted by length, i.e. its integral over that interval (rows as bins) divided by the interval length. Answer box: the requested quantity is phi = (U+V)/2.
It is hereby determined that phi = 0.930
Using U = 0.941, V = 0.920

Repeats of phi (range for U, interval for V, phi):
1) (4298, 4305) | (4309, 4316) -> 0.929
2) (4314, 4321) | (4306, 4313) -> 0.934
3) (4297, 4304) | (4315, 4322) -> 0.949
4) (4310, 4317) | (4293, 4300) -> 0.934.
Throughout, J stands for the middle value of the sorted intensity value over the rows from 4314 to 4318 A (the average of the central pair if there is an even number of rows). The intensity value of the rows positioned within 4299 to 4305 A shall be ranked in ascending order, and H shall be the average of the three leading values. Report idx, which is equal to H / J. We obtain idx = 0.92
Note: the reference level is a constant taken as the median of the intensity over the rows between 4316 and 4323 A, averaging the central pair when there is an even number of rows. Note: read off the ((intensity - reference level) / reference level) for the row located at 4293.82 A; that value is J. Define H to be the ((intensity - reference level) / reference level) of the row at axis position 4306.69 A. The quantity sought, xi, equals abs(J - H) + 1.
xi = 1.13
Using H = -0.13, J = 0.00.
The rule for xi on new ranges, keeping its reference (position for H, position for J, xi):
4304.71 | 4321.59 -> 1.13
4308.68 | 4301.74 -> 1.04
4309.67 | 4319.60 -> 1.13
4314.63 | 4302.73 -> 1.04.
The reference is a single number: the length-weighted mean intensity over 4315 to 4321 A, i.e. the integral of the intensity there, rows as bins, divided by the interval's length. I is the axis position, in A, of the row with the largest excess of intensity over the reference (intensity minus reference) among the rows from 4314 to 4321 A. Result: 4318.61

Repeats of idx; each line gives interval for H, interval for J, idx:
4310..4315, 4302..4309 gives 0.96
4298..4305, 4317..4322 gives 0.91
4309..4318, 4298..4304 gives 0.92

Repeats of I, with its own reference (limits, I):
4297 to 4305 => 4297.78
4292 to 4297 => 4296.79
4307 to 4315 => 4309.67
